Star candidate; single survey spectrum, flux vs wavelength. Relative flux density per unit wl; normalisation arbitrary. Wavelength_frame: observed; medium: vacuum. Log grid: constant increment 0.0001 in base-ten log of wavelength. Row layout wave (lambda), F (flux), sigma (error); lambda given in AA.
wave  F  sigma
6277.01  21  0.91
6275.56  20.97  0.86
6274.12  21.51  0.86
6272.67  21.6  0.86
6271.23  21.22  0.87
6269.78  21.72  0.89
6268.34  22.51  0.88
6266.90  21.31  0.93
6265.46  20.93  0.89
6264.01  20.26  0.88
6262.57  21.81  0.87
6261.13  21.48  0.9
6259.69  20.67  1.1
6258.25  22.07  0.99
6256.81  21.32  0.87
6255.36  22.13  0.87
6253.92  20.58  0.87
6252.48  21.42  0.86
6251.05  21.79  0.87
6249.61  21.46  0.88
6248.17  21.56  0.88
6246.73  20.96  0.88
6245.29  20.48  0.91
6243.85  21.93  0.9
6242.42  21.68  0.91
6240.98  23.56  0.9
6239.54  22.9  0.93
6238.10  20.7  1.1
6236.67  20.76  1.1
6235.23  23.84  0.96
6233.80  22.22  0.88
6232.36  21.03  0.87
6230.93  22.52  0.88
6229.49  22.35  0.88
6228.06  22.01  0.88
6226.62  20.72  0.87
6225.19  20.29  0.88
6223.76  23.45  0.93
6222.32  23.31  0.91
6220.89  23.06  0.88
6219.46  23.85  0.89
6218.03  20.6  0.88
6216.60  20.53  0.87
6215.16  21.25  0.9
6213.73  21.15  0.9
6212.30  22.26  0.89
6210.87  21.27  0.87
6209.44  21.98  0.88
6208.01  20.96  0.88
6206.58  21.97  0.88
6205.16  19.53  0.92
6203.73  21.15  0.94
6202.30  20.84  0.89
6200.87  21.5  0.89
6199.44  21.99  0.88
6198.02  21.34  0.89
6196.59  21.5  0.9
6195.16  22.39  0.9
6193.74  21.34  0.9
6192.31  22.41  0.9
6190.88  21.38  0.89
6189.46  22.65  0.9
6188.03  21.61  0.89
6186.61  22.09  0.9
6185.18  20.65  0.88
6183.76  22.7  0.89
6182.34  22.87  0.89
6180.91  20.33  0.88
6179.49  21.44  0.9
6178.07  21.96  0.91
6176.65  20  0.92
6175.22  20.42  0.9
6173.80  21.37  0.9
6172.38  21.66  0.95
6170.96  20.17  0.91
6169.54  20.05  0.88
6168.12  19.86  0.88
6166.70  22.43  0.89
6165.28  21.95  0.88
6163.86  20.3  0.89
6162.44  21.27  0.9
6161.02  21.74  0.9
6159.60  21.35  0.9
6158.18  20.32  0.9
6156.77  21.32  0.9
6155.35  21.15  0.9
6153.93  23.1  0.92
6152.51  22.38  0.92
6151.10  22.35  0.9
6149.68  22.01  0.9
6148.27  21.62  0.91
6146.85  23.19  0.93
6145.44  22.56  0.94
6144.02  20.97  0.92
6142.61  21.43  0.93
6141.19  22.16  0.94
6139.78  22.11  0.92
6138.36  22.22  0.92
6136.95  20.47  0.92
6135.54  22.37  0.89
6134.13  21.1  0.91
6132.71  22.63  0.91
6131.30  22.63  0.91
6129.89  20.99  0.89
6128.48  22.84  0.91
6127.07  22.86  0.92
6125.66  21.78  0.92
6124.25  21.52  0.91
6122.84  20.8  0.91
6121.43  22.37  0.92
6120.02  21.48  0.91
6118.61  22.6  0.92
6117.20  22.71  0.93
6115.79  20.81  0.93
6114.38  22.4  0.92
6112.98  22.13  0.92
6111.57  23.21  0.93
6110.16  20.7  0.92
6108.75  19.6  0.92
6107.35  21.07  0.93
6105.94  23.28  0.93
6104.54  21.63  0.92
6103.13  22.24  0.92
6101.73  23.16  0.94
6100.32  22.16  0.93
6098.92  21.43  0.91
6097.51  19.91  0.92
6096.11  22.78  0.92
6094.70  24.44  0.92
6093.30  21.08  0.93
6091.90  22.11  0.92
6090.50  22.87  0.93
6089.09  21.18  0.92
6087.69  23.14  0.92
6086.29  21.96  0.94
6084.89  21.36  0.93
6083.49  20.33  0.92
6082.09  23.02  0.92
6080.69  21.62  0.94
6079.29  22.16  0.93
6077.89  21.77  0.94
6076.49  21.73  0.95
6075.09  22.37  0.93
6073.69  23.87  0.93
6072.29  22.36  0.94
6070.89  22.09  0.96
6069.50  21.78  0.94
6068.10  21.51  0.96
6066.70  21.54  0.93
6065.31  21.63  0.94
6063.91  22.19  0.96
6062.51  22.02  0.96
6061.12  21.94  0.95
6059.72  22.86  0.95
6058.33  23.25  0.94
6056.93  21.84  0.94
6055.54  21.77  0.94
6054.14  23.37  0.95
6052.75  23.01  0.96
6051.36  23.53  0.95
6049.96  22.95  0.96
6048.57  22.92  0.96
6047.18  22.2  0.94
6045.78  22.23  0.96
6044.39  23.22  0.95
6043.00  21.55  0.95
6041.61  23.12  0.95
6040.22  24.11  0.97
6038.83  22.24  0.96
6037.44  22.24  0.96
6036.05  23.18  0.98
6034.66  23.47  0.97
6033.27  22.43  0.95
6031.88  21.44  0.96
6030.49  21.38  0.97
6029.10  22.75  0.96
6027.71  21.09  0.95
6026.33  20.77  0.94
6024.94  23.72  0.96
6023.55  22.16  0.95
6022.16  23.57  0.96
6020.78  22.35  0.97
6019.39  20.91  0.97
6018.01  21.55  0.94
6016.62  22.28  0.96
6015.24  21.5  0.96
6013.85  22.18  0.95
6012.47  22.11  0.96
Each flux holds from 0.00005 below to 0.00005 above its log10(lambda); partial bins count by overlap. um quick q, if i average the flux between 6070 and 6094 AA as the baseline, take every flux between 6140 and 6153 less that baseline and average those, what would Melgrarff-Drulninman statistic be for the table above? 0.01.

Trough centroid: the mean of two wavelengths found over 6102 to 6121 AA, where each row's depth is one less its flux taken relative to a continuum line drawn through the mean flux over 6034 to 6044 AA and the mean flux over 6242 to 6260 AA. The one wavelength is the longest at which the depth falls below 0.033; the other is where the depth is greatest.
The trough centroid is 6113.7 AA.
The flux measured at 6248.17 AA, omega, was 21.56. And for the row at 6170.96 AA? 20.17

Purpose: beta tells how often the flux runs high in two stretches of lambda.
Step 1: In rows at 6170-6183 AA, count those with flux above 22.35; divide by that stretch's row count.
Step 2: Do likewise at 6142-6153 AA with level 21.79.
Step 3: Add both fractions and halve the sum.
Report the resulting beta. 0.37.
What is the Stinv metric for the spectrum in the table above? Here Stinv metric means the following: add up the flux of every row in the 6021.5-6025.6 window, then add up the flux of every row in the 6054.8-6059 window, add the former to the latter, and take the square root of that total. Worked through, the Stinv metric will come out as 11.7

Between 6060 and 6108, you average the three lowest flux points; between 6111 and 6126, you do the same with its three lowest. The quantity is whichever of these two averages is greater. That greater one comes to 21.0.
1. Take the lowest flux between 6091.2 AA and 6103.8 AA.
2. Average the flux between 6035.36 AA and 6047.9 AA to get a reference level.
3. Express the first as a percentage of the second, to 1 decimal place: 87.8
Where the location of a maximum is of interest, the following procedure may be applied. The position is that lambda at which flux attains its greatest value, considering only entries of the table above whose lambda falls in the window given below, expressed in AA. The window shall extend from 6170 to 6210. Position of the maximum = 6182.34 AA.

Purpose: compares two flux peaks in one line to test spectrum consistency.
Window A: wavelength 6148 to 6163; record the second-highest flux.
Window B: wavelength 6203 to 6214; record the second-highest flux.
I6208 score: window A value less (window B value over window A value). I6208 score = 21.4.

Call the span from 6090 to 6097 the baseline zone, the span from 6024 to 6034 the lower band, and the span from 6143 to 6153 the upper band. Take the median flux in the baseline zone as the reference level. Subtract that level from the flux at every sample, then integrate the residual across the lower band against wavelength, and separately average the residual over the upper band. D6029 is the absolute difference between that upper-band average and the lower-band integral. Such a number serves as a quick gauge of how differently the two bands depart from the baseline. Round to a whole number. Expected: 8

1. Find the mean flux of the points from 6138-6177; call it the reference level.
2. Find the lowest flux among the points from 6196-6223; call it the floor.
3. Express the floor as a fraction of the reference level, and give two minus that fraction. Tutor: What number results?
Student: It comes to 1.09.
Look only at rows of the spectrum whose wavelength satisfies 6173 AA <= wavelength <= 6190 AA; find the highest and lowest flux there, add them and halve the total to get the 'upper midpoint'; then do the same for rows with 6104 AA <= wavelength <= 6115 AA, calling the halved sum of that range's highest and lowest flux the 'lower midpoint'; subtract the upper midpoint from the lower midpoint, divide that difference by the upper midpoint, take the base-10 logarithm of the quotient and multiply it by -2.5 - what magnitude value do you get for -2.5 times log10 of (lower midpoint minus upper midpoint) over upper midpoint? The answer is 9.1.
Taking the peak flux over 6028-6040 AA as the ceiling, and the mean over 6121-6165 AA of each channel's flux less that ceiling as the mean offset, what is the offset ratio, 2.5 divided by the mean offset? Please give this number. -1.50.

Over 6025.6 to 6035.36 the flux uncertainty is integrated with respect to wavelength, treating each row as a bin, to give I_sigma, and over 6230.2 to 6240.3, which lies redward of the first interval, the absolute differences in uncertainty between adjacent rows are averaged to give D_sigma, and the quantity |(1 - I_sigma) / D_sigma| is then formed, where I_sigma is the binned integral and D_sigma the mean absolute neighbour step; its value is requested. 122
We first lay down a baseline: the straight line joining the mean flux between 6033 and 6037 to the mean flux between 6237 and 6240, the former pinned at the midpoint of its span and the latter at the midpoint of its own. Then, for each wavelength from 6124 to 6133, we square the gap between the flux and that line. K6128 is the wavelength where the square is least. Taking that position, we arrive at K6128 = 6131.30 AA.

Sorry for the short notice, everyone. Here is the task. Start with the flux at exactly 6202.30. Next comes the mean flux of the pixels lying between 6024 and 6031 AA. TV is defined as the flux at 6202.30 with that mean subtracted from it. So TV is -1.1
